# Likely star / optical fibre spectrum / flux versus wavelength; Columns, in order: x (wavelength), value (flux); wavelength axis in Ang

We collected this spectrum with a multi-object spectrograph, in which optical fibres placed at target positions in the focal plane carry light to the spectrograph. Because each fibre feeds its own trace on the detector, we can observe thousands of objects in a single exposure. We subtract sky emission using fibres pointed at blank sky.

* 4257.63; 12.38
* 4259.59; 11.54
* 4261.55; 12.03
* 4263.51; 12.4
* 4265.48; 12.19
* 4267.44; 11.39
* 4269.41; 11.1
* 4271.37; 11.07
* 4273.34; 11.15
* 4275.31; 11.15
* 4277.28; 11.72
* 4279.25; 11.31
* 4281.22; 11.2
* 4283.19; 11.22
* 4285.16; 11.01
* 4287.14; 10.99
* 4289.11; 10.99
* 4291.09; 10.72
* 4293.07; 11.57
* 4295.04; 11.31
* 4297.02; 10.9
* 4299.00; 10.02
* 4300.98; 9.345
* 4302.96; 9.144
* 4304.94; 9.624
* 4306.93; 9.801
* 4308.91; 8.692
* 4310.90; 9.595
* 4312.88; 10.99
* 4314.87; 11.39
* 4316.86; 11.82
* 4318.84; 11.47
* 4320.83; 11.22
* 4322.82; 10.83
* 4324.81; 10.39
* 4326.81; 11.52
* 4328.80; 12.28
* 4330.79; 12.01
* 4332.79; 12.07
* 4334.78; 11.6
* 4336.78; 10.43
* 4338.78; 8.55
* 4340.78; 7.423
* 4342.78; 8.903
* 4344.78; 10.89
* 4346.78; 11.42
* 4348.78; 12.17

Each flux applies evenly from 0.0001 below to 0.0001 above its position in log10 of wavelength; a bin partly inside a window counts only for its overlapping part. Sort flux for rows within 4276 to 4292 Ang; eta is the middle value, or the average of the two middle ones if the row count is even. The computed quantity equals 11.1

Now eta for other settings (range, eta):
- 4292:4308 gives 9.9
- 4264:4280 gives 11.2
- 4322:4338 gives 11.6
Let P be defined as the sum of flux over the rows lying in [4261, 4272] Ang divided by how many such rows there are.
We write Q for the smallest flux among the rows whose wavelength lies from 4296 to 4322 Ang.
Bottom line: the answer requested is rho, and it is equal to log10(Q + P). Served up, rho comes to 1.31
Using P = 11.7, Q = 8.692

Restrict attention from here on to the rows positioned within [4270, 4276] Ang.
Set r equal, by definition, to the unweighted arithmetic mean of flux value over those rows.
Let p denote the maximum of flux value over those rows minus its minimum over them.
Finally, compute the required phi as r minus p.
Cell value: 11.0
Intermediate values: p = 0.1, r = 11.1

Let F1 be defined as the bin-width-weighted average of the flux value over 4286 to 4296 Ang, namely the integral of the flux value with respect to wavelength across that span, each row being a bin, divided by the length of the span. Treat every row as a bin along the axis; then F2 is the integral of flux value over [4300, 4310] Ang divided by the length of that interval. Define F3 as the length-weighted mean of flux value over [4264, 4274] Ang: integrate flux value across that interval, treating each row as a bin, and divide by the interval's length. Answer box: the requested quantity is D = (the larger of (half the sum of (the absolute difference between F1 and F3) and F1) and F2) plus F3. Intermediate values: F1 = 11.1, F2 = 9.3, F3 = 11.4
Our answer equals 20.8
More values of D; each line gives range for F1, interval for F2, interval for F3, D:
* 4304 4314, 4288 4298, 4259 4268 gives 23.1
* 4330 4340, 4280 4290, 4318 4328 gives 22.2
